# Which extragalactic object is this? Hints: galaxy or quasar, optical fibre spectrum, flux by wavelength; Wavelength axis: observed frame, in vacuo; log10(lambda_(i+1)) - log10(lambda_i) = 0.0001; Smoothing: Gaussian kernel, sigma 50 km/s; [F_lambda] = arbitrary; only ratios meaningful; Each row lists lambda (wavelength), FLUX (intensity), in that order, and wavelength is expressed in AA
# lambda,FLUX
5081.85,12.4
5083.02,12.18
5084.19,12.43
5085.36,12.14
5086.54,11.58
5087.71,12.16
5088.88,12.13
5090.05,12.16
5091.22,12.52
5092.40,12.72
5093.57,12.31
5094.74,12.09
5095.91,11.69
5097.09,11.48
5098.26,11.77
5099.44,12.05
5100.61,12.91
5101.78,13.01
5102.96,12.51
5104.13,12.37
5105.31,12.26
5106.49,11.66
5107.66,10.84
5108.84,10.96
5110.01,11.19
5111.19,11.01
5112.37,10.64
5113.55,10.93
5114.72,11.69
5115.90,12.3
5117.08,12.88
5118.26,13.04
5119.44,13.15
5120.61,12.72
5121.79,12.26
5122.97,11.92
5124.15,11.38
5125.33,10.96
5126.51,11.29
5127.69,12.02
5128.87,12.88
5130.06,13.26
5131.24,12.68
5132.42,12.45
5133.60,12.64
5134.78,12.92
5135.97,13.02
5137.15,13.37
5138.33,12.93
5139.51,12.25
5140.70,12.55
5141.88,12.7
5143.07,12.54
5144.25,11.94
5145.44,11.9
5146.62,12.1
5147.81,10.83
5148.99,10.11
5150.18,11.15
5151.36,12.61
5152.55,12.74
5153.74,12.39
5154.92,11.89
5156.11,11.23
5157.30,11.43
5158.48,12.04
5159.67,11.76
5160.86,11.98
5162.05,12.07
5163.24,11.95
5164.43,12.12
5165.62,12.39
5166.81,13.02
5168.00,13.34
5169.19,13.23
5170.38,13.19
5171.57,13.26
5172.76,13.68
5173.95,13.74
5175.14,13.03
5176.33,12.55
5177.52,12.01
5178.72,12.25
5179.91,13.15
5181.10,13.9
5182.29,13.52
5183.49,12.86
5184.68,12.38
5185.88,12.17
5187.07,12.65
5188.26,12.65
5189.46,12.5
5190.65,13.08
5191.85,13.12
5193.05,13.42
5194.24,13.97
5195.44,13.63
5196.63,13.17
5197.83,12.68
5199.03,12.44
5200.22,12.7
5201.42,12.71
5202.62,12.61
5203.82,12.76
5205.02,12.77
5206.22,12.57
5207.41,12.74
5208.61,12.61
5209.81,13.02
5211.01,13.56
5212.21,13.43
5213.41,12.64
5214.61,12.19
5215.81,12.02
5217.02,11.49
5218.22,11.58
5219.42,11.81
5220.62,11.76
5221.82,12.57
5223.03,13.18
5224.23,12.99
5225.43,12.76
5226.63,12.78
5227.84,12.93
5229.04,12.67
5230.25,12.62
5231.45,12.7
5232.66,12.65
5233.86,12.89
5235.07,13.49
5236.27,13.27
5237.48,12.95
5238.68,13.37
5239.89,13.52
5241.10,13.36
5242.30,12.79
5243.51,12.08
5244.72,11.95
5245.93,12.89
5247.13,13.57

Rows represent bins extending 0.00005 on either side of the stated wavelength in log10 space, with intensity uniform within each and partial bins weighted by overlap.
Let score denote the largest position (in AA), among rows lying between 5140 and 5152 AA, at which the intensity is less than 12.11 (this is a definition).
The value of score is 5150.18 AA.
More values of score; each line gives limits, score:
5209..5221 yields 5220.62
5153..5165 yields 5163.24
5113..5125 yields 5124.15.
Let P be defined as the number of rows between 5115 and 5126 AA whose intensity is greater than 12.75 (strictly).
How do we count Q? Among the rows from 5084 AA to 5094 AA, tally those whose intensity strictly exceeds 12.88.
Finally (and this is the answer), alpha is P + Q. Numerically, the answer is 3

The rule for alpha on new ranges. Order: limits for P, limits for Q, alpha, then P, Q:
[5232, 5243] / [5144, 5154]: 8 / 8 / 0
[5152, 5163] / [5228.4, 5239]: 5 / 0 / 5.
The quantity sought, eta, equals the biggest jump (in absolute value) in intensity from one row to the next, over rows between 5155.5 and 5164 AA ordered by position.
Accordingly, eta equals 0.61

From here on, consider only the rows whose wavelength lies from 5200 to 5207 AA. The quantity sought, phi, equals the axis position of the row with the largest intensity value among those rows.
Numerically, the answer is 5205.02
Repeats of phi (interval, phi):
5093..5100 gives 5093.57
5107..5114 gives 5110.01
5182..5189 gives 5182.29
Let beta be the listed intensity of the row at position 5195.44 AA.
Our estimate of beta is 13.63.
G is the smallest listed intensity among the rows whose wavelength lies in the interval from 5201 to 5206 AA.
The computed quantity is 12.61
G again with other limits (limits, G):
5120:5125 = 11.38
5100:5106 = 12.26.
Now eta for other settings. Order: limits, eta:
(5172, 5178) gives 0.71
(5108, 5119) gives 0.76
